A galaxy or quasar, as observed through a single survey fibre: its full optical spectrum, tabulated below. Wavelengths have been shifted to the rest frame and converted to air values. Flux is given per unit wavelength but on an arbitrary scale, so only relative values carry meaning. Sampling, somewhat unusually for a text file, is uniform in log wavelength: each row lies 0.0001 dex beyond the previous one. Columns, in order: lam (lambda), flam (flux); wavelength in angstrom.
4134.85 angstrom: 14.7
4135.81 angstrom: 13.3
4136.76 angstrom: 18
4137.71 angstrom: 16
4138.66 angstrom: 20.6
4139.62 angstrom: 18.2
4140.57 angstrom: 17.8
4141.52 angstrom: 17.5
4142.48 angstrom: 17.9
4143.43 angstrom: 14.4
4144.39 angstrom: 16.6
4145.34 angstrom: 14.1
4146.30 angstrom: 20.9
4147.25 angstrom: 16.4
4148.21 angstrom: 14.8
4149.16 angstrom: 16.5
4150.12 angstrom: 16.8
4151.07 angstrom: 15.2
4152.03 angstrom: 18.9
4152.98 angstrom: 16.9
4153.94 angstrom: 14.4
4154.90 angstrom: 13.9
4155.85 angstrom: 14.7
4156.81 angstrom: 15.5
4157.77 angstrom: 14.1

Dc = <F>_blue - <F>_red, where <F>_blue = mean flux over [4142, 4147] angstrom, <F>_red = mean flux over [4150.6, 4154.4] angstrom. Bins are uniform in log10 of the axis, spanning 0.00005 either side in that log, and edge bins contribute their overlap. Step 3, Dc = 0.4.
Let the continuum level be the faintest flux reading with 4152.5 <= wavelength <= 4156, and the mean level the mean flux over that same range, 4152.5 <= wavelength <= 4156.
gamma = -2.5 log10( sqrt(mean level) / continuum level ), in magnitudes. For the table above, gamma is 1.39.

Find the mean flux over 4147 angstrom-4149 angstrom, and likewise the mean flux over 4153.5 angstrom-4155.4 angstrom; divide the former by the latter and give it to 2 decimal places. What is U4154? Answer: 1.10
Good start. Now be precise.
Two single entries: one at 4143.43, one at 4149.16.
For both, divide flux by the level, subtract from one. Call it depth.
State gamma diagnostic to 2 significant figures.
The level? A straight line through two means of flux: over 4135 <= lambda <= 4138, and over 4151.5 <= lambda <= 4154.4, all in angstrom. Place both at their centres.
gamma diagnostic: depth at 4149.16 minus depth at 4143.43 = -0.11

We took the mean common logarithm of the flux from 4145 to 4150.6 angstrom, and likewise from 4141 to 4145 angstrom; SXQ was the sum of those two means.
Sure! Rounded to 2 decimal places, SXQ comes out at 2.43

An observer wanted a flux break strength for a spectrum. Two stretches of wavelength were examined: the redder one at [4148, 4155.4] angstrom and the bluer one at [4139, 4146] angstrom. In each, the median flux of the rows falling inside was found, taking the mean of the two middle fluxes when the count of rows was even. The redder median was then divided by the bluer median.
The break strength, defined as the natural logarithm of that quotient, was -0.10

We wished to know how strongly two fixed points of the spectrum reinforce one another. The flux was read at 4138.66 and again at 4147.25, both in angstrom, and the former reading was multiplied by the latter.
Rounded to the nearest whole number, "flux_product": 338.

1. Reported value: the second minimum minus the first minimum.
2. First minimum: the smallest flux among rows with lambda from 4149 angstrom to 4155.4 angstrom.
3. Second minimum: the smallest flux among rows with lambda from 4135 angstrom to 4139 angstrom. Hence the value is -0.6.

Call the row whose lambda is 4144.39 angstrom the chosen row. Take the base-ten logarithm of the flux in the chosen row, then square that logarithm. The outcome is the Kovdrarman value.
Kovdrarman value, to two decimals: 1.49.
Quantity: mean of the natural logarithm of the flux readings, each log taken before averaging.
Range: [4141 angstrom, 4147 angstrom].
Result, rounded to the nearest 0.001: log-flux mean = 2.818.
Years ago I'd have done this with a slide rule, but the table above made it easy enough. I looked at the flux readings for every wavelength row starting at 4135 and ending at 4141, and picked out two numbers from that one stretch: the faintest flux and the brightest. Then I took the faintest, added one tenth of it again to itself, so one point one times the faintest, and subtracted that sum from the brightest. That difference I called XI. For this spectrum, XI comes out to 6.0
